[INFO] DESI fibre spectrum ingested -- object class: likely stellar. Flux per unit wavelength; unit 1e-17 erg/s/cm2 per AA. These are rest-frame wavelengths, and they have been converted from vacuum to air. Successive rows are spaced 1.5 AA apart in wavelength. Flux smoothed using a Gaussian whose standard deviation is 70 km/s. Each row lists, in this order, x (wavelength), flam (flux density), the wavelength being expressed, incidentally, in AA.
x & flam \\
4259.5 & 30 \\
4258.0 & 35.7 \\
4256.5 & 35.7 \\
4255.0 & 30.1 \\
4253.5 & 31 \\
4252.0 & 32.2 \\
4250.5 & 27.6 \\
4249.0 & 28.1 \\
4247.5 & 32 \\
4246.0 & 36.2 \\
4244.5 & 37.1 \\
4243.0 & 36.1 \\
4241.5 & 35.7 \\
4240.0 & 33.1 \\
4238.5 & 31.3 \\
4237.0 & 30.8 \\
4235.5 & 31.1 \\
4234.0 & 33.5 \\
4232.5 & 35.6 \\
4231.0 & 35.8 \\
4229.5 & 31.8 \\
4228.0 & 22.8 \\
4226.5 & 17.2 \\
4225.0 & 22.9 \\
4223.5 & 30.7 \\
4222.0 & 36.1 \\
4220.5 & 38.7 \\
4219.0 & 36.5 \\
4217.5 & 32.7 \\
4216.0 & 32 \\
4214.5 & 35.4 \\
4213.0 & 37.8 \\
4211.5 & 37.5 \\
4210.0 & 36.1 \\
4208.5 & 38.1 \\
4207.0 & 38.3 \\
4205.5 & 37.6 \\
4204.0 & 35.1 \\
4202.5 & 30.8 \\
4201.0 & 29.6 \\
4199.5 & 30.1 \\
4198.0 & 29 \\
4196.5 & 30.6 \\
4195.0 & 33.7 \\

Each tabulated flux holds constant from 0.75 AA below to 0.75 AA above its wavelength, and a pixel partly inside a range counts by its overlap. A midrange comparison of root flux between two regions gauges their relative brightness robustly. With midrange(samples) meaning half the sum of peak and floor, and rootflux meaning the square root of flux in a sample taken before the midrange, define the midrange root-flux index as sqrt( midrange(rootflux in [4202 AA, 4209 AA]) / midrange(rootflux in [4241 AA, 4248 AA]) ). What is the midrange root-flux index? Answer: 1.000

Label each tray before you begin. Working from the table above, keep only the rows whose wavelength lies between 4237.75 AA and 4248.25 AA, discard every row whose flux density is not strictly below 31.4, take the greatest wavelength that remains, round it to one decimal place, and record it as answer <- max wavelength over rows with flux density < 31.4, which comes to 4238.5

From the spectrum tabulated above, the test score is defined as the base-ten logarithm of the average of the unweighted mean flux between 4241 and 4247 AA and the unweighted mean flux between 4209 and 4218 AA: 1.55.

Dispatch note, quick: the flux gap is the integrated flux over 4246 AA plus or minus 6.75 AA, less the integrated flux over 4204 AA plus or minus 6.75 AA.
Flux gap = -10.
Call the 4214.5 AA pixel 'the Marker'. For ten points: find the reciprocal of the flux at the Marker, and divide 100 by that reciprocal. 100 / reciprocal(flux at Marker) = 3540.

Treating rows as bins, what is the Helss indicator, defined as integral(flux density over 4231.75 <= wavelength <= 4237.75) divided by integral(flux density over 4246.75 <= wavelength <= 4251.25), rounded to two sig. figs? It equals 1.5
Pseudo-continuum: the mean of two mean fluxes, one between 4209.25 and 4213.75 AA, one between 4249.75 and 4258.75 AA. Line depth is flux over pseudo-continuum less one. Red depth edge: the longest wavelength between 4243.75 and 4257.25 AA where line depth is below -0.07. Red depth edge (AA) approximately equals 4255.0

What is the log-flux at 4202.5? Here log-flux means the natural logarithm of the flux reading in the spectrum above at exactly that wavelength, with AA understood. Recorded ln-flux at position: 3.43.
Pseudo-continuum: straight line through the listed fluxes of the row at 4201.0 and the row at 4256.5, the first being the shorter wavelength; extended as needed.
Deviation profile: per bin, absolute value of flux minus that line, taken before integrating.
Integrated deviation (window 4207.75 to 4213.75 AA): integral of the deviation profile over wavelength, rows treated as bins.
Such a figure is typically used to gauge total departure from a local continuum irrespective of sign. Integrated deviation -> 40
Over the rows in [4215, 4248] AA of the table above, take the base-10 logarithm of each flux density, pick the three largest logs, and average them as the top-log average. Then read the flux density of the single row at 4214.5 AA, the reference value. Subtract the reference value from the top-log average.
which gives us -33.8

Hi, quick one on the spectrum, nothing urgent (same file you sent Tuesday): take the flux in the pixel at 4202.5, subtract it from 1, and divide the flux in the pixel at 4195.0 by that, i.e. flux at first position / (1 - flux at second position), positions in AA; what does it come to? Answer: -1.13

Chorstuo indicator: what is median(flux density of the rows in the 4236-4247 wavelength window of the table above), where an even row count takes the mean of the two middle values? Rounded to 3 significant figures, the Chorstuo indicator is 35.7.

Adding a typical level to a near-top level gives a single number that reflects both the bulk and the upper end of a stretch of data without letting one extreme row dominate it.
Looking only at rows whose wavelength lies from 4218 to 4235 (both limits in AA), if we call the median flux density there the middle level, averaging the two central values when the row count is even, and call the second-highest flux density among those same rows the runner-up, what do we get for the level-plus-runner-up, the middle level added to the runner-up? 70.0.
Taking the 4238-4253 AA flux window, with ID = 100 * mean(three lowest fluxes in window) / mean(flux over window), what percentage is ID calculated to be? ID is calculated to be 88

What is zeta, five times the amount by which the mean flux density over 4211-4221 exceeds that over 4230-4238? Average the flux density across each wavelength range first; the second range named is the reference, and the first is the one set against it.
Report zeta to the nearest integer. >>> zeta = 12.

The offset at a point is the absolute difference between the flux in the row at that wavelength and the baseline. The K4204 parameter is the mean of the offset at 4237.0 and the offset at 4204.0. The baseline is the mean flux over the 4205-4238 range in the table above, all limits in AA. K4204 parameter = 2.15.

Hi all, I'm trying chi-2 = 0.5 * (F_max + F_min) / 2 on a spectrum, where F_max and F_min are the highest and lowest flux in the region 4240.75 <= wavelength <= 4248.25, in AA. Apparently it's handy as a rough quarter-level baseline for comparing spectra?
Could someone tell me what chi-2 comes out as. 17.3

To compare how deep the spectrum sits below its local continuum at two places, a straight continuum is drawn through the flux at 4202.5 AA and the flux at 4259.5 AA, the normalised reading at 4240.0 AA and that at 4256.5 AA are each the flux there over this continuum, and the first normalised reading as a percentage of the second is 92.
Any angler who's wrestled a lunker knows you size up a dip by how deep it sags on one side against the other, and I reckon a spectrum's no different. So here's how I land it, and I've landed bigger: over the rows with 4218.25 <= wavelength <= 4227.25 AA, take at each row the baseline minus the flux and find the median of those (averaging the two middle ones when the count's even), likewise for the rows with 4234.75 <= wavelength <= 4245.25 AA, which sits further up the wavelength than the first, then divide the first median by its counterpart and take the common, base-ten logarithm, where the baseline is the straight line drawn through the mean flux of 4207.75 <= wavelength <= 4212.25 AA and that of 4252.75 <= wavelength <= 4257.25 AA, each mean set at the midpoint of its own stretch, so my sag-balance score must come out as 0.47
